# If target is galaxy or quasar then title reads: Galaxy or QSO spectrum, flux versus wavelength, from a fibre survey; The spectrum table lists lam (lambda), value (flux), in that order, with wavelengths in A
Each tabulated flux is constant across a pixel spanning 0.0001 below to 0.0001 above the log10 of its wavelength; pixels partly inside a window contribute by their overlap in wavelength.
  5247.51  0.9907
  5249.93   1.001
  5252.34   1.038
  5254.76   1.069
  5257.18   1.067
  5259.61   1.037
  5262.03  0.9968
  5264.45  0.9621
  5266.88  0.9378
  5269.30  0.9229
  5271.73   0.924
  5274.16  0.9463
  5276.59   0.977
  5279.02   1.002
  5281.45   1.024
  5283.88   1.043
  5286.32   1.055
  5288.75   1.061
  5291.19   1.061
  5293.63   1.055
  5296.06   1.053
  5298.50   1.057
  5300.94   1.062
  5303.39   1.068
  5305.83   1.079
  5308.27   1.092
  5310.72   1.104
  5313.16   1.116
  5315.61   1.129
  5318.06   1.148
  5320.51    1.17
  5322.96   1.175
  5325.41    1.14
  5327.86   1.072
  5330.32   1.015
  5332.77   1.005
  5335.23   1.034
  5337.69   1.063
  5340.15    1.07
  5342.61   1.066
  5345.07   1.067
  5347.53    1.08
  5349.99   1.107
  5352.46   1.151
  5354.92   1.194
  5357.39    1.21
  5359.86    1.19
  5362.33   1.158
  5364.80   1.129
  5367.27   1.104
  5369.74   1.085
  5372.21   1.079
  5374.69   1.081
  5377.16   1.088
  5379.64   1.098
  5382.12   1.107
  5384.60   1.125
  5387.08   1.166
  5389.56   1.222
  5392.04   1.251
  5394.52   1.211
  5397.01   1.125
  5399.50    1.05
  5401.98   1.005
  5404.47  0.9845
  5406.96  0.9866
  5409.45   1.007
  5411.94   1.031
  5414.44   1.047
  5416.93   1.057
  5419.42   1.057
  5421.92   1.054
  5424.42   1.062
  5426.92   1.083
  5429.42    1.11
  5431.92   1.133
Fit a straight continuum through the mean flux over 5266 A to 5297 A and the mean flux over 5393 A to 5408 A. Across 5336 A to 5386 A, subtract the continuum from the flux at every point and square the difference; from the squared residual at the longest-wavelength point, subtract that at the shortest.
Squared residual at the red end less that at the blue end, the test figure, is 0.004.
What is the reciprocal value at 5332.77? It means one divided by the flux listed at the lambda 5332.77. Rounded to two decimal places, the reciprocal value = 1.00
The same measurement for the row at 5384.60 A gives 0.89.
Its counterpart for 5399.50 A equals 0.95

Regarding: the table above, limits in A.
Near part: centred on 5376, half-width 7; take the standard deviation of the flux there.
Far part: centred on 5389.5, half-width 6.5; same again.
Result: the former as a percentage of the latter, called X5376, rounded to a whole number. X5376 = 22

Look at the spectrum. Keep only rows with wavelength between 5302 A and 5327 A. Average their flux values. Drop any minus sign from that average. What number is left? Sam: 1.12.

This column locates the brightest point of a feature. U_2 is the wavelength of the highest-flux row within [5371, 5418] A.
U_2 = 5392.04 A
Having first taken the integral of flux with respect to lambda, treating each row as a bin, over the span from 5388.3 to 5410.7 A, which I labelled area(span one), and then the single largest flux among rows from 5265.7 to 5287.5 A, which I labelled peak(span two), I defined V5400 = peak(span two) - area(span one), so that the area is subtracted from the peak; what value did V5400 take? -23.4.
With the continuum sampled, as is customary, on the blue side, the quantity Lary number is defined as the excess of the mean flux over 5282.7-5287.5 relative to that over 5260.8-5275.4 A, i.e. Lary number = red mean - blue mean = 0.10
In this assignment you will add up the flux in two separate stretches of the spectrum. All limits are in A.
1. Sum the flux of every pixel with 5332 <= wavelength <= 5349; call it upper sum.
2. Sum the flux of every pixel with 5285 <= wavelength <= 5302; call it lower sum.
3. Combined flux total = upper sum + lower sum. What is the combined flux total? 14.79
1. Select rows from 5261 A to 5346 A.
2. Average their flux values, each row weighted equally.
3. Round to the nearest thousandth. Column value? 1.050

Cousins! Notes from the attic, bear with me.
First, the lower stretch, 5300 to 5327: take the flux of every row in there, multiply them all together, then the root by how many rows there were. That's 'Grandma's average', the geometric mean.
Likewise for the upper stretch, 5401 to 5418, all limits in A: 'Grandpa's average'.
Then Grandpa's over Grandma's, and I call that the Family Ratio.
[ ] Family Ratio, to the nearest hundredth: 0.91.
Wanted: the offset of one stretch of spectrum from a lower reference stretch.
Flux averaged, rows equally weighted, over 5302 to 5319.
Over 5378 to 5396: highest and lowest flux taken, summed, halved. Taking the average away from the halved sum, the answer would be 0.07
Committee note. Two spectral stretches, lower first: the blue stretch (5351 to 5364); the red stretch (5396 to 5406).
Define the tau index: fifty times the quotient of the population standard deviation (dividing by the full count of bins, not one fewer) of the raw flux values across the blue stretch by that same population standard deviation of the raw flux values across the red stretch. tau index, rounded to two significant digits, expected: 21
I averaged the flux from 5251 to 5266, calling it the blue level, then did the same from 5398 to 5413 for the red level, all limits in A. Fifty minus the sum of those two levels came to 48.0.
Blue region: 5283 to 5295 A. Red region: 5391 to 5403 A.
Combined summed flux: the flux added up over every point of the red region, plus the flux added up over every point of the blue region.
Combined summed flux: 10.9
